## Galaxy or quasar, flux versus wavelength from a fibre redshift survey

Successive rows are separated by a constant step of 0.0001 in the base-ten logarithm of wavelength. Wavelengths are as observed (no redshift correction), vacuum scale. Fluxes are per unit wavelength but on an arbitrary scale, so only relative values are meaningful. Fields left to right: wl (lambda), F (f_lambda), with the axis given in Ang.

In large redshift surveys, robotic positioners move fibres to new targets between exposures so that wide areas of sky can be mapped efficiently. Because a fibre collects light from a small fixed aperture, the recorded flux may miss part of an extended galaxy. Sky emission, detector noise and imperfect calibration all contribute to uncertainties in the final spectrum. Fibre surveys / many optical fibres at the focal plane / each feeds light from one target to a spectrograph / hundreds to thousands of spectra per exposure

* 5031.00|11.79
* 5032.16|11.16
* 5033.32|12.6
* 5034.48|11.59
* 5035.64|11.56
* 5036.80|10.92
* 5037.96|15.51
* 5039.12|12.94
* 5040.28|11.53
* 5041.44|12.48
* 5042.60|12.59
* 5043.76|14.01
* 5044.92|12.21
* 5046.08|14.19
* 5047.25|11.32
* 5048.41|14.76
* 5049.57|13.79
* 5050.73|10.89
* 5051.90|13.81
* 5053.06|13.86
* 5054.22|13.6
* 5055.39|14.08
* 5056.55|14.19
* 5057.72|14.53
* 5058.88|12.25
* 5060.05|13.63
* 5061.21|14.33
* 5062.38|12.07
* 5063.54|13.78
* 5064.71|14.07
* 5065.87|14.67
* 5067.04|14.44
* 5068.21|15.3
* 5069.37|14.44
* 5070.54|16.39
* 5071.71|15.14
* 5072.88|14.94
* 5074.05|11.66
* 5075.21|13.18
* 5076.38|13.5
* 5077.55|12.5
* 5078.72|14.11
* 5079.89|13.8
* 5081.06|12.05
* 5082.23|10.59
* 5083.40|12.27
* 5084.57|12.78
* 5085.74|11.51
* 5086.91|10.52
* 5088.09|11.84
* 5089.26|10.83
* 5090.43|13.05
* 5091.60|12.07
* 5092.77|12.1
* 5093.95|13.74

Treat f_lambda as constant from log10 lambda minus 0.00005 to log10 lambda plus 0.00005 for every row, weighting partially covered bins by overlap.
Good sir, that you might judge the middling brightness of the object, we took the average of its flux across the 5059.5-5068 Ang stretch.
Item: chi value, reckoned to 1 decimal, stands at 13.9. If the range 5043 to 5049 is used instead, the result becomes 13.3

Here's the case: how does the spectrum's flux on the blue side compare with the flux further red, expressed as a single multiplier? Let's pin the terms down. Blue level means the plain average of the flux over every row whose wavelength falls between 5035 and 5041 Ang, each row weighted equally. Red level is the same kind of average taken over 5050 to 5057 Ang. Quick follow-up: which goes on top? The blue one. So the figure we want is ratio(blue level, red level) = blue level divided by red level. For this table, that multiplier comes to 0.93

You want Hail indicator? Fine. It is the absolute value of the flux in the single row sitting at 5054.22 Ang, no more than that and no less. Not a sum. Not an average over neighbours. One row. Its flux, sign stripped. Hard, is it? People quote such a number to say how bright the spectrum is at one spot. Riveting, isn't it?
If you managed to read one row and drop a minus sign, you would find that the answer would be 13.6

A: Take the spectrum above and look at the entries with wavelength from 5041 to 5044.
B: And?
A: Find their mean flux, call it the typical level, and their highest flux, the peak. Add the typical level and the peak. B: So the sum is 27.0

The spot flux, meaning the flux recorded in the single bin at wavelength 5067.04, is 14.44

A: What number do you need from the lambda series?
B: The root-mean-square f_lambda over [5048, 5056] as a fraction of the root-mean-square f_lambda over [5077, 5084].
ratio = 1.08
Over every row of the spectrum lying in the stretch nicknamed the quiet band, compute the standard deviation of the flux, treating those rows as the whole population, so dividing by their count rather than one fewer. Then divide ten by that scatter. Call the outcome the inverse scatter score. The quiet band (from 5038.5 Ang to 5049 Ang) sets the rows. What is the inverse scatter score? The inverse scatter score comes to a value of 8.9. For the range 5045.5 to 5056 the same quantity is 8.0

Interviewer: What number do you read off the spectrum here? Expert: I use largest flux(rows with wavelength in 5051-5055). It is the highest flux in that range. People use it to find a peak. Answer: 13.86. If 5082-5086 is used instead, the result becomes 12.78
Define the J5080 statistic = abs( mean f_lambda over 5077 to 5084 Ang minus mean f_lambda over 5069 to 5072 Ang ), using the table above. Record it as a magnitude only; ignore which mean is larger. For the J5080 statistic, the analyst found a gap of 2.8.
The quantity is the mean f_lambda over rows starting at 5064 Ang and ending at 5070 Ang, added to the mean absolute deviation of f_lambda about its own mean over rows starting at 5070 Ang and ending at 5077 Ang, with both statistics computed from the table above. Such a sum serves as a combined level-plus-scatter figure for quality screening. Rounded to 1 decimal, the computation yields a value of 15.9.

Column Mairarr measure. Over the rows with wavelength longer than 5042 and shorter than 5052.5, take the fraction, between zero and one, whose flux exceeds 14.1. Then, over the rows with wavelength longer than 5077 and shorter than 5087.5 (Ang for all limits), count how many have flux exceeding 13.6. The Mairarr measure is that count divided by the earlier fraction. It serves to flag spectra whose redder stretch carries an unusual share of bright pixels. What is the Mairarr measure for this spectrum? 9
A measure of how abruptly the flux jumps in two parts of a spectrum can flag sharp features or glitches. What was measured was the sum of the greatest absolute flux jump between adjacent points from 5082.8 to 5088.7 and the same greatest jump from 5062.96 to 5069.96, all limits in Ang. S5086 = 2.2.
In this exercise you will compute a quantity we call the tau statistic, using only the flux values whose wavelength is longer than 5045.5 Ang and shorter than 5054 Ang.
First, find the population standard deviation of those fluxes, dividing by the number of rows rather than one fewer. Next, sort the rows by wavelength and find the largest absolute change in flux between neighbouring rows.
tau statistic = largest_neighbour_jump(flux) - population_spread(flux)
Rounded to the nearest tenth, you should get 2.1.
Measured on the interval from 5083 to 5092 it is 1.4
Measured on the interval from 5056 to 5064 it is 1.4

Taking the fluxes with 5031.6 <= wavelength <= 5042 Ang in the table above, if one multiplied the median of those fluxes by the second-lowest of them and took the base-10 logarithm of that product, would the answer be 2.11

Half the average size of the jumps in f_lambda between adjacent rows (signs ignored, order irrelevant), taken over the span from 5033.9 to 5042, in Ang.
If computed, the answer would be 0.85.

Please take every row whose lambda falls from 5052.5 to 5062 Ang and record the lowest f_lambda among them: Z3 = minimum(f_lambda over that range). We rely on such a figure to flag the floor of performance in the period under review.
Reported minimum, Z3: 12.25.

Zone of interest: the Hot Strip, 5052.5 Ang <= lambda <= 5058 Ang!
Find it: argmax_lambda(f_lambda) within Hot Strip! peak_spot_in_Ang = 5057.72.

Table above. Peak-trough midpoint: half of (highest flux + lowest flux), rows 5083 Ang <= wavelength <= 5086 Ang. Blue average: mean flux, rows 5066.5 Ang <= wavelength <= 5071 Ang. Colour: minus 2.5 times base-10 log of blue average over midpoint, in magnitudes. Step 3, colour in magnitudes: -0.24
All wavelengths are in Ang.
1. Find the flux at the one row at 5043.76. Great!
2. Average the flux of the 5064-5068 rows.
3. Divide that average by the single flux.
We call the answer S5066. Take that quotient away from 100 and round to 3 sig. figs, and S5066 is 99.0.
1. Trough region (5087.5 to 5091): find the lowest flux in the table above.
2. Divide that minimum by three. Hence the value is 3.61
